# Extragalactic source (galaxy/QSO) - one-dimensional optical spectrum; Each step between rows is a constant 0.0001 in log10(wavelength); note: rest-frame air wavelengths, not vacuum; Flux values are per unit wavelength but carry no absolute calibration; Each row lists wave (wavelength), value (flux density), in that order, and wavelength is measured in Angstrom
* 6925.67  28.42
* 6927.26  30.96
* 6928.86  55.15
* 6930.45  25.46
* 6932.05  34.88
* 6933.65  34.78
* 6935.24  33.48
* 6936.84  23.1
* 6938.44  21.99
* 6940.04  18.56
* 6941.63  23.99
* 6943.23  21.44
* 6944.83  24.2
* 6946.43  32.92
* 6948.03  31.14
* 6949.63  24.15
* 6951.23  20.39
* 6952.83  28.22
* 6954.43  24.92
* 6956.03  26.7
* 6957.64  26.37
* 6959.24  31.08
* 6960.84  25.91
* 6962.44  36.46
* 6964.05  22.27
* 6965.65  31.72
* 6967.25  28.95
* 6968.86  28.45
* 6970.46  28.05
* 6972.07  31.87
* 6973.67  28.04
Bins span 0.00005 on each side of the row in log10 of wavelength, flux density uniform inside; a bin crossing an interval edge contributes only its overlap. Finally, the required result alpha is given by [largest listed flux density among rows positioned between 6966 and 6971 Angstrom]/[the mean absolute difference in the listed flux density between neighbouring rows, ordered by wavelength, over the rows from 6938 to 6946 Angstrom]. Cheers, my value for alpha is 8.2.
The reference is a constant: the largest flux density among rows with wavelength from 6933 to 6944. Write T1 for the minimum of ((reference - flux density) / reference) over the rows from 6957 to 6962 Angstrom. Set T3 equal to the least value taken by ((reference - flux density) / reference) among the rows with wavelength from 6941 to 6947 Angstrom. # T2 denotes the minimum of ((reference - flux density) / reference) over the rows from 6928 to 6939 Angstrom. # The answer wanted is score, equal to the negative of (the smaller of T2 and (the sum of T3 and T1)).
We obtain 0.586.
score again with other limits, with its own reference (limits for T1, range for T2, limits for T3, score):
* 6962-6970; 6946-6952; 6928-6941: 0.634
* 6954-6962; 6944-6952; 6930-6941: -0.053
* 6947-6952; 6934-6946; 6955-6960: -0.037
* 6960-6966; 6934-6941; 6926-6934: 0.634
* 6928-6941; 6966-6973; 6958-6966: 0.634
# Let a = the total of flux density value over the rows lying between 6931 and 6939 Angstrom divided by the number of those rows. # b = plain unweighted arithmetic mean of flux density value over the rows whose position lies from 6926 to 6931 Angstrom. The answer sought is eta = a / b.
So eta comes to 0.80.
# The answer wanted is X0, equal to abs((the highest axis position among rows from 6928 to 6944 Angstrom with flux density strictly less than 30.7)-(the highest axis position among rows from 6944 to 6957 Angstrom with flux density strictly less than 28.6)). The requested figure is 12.8 Angstrom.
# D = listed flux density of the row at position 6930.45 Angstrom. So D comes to 25.46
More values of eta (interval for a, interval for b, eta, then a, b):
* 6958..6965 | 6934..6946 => 1.21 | 29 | 23.8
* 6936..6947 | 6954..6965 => 0.86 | 24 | 27.7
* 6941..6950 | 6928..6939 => 0.80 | 26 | 32.7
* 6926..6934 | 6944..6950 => 1.29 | 36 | 28.1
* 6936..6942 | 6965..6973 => 0.74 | 22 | 29.8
